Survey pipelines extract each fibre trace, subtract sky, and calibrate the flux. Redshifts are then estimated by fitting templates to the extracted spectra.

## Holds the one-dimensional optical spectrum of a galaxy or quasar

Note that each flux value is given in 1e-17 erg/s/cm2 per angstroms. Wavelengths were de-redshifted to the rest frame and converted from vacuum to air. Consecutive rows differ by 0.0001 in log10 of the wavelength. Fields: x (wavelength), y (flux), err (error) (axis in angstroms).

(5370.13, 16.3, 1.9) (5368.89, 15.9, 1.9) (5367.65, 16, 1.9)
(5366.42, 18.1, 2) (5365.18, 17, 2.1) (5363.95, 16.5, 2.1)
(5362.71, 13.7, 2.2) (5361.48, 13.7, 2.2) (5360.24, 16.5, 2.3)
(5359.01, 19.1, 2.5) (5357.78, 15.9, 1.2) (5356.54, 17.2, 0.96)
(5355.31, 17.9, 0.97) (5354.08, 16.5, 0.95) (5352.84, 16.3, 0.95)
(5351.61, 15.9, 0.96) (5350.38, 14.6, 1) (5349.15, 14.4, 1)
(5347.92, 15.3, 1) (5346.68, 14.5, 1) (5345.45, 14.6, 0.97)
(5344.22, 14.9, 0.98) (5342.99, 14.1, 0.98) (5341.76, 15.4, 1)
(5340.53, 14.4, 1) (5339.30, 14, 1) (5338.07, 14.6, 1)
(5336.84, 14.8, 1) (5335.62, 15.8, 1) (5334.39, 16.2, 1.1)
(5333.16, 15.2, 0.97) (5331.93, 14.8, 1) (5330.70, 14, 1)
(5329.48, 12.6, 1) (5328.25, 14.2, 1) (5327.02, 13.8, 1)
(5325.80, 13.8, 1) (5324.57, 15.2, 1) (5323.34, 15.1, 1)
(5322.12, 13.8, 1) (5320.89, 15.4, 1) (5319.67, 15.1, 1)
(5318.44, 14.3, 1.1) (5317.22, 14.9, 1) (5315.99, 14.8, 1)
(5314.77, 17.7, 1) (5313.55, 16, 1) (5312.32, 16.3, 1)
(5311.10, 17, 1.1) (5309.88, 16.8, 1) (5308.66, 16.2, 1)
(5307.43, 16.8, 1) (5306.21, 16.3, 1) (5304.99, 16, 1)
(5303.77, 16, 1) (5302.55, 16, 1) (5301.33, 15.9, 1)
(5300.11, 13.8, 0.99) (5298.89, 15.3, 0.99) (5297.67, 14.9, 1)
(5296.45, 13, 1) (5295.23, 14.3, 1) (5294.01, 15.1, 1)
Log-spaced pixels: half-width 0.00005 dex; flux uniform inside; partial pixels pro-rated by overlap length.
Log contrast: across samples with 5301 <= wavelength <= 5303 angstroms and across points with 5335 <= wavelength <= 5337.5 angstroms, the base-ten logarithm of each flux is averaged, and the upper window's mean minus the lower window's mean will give -0.02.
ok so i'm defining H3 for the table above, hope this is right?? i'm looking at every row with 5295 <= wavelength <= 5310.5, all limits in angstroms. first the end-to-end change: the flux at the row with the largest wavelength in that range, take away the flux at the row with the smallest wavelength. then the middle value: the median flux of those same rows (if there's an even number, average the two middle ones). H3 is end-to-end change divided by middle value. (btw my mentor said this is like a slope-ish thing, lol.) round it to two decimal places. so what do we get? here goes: 0.16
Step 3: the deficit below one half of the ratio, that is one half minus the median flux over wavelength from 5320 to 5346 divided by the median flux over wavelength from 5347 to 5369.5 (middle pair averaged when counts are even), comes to -0.40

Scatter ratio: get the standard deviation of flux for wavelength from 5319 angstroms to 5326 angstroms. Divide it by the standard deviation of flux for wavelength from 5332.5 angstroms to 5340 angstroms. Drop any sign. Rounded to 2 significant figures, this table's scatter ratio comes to 0.91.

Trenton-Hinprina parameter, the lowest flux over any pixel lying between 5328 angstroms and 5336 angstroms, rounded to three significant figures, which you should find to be 12.6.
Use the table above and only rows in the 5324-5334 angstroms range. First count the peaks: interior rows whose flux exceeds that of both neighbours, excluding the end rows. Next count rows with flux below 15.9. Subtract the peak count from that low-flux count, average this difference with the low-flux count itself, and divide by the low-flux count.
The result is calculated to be 0.94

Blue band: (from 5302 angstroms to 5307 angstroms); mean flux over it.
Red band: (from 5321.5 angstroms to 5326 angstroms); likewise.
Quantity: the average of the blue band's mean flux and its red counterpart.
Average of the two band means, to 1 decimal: 15.3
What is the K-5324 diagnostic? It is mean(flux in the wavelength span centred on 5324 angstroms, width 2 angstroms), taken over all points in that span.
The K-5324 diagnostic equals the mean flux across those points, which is 15.1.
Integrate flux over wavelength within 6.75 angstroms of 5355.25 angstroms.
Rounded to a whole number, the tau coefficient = 219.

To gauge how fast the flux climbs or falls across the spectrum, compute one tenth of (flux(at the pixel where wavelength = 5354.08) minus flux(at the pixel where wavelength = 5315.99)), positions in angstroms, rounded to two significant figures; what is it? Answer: 0.17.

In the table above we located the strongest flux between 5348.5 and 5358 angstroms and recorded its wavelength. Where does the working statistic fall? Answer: 5355.31 angstroms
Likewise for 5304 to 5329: 5314.77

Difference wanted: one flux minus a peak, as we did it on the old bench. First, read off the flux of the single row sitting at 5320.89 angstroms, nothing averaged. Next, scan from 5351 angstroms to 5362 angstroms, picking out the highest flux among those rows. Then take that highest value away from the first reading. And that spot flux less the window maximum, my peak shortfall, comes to -3.7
